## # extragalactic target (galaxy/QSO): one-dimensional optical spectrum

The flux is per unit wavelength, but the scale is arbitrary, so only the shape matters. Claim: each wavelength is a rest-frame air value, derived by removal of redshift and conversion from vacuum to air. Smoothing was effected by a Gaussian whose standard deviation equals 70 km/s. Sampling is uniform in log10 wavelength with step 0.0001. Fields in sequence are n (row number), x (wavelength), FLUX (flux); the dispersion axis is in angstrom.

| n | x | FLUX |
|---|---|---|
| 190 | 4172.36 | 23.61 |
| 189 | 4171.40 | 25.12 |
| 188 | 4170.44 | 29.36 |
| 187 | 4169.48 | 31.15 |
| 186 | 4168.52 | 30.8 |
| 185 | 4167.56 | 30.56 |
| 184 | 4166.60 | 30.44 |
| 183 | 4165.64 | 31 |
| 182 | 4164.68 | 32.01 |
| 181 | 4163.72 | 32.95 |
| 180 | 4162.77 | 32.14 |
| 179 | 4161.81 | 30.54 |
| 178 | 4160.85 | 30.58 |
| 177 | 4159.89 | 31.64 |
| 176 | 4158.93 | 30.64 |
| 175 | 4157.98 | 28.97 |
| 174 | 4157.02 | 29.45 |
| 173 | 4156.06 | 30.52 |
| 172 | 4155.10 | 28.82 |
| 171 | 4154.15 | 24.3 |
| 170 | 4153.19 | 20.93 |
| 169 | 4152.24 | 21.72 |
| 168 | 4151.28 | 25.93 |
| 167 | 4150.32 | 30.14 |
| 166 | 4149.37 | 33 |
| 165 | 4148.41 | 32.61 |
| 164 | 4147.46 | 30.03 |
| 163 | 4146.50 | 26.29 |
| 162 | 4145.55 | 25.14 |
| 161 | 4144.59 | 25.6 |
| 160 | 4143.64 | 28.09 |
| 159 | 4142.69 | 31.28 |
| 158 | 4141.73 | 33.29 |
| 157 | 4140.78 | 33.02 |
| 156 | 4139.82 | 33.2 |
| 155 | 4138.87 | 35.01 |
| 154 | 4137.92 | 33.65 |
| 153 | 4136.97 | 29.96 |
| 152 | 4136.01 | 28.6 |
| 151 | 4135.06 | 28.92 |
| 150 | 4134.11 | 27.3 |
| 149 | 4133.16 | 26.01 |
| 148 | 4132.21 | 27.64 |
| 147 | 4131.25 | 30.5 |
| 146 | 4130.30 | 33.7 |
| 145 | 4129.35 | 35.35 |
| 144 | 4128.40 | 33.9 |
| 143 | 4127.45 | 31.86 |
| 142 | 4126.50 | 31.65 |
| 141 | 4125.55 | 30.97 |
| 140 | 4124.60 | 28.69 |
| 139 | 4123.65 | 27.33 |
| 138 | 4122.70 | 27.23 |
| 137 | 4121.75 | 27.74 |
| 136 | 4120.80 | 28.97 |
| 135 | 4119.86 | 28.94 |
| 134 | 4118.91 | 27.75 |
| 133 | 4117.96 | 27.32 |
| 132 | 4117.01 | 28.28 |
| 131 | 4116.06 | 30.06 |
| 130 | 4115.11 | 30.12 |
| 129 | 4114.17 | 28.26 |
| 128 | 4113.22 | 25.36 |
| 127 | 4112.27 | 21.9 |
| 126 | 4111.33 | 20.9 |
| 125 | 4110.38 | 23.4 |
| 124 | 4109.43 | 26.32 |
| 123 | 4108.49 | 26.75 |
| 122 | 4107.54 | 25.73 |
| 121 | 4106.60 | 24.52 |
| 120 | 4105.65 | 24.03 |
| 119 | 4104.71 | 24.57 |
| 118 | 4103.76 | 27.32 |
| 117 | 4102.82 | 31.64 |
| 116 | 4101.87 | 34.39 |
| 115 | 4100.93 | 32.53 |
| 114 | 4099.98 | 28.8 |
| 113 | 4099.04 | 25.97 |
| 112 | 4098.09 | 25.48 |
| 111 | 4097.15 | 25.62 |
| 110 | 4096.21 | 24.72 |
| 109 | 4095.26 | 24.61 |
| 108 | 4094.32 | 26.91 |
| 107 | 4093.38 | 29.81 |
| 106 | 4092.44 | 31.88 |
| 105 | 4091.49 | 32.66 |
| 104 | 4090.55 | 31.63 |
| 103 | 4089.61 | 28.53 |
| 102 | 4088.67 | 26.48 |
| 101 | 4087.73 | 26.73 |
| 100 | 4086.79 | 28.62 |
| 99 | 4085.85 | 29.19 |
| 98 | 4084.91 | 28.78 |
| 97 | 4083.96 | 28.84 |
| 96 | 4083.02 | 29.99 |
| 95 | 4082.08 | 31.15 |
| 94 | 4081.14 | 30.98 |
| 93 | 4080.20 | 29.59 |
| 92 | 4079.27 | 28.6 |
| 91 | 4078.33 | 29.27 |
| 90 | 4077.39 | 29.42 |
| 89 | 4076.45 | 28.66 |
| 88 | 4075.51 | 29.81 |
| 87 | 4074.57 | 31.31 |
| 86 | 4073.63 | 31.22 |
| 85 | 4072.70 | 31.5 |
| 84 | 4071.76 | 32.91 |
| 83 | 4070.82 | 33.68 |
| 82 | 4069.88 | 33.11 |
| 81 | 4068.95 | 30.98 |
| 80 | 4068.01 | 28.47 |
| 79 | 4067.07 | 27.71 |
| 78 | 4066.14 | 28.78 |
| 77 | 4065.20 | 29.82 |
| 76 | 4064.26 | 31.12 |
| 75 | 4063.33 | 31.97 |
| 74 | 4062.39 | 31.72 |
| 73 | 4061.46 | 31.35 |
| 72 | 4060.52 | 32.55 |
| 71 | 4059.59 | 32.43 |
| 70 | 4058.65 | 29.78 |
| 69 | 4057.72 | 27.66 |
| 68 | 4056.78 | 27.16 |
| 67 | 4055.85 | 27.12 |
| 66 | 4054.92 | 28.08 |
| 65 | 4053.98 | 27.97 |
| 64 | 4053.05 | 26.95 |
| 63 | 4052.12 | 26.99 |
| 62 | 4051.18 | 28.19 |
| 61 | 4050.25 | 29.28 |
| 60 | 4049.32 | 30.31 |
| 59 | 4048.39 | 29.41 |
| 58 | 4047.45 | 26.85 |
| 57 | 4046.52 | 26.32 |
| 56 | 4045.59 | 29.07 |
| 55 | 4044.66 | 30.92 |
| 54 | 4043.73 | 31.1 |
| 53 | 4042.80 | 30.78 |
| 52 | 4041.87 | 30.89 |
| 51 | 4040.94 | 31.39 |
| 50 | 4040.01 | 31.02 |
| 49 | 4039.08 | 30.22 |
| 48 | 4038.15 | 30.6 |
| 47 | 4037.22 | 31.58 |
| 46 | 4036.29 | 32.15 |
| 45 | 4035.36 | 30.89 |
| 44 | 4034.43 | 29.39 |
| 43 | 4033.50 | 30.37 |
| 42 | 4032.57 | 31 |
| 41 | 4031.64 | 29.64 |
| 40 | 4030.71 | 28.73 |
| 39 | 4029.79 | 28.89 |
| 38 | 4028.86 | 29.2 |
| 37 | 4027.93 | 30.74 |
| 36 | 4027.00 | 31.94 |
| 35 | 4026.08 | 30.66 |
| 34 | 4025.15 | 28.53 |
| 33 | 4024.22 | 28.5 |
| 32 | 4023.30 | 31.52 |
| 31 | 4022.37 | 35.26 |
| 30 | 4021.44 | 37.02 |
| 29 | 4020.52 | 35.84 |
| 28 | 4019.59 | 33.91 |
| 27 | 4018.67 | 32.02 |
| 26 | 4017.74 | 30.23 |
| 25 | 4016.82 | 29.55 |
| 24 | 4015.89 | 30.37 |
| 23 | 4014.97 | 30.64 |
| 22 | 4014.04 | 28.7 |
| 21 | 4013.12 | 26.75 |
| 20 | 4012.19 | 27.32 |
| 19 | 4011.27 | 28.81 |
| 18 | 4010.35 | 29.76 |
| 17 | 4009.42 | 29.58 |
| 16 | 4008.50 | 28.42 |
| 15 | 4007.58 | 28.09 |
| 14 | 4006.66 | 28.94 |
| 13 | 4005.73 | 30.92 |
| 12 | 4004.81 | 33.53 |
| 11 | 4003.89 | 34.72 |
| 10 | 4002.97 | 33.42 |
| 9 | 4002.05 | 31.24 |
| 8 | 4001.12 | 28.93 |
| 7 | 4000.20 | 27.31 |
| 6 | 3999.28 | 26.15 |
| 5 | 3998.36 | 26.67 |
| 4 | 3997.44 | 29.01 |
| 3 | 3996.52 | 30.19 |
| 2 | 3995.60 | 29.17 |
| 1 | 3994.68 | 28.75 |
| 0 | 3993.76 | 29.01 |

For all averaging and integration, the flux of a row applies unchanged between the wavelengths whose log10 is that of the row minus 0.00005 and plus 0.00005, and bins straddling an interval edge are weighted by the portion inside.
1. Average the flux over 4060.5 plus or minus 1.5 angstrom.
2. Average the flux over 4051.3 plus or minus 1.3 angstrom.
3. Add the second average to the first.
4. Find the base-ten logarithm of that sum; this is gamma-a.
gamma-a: 1.78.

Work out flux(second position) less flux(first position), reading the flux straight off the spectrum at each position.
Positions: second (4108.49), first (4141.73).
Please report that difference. -7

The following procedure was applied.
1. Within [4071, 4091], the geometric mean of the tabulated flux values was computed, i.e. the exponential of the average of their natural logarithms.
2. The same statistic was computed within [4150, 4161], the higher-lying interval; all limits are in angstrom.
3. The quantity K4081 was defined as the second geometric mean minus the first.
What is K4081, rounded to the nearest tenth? -2.1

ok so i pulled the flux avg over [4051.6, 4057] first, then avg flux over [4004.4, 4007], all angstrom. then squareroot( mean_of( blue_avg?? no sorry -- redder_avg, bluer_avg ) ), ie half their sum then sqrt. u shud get 5.41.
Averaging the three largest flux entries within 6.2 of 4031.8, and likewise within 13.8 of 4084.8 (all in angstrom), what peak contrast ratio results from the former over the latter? 0.98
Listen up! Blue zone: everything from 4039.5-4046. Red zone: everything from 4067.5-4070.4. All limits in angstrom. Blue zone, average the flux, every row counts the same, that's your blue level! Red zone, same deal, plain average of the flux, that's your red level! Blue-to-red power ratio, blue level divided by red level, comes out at 1.00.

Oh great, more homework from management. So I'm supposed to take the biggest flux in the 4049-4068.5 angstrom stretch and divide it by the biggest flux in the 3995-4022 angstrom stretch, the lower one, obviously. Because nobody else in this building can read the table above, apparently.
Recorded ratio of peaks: 0.88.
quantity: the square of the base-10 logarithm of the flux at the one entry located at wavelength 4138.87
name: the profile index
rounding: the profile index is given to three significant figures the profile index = 2.38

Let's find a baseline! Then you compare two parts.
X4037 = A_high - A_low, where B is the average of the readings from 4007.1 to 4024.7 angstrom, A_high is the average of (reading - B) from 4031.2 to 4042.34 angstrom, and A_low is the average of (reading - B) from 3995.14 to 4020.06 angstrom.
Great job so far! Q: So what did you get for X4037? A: 1.0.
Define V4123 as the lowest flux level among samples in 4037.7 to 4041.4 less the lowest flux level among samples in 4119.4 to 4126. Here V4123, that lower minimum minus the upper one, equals 3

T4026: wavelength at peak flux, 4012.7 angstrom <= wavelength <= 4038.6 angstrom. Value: 4021.44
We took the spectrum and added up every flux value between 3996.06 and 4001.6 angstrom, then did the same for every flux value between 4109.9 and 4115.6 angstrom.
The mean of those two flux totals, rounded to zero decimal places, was 159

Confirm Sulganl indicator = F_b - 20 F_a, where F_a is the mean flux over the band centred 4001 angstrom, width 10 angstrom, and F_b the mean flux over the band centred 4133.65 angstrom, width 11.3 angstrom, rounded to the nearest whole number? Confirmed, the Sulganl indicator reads -573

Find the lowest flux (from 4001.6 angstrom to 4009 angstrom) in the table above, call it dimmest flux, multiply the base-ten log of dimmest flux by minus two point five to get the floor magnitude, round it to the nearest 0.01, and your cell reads -3.62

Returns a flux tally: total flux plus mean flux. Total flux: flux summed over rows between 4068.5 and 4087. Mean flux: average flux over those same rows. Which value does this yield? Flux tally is 638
